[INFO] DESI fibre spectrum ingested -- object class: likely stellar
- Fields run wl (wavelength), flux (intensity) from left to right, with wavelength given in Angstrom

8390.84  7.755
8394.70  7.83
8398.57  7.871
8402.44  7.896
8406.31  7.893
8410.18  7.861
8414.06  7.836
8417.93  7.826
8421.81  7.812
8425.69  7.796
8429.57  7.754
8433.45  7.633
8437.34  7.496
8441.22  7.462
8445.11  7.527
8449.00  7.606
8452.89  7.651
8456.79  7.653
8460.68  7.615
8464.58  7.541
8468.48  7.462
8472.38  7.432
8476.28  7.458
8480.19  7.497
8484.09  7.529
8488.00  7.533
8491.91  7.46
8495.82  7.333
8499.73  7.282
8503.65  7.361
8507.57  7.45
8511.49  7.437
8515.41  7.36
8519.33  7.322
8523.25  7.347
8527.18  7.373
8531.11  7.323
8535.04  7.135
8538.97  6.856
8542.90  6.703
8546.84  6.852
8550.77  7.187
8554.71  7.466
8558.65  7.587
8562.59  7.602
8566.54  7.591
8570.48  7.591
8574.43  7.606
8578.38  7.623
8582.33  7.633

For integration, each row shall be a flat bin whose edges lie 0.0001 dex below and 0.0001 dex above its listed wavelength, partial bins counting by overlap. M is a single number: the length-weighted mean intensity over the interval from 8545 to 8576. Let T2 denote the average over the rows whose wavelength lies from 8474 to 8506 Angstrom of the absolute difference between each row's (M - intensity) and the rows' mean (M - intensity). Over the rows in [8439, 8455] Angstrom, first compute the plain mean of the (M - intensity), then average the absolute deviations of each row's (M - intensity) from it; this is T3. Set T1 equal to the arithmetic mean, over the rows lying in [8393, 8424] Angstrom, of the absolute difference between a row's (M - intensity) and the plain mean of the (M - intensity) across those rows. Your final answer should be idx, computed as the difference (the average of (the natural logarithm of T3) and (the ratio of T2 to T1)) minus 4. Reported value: -3.9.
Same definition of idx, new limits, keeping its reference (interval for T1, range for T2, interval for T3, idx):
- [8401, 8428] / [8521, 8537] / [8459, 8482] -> -4.2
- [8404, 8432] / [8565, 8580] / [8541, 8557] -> -4.5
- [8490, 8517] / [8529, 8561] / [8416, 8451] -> -2.8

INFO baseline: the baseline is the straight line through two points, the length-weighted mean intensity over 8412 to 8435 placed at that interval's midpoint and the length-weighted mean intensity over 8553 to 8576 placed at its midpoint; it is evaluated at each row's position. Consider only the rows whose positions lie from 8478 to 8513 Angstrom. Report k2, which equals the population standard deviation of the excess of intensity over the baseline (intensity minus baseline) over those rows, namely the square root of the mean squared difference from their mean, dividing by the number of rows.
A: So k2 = 0.08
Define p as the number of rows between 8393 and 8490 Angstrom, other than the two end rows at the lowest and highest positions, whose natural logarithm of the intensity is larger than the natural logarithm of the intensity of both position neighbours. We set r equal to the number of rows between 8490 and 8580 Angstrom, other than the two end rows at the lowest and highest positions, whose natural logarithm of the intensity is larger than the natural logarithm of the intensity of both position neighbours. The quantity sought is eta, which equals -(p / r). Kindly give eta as -0.67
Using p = 2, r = 3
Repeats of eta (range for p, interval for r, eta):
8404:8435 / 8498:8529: 0.00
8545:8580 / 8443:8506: -0.50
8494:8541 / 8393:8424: -2.00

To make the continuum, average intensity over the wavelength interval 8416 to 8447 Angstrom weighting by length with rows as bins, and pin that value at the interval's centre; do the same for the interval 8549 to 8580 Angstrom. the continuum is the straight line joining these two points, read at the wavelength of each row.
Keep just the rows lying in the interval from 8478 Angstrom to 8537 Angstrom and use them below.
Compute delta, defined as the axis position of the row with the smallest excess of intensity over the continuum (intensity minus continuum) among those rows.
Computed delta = 8535.04 Angstrom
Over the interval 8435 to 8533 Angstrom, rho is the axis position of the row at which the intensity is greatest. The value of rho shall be 8456.79 Angstrom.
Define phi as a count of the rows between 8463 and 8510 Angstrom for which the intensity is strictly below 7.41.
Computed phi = 3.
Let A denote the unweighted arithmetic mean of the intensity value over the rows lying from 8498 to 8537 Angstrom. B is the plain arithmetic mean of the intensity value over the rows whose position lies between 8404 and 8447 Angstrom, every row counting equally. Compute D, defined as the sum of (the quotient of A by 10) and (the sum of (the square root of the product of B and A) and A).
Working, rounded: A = 7.34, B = 7.72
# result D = 15.6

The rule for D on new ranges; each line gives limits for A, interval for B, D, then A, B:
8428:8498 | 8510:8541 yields 15.7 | 7.54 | 7.27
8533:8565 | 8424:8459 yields 15.3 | 7.17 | 7.62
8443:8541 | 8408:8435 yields 15.8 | 7.42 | 7.79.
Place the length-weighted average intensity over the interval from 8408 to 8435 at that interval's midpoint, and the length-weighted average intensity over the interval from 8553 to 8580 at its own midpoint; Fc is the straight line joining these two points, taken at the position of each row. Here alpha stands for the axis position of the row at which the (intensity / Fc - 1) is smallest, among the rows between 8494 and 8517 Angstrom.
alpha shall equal 8499.73 Angstrom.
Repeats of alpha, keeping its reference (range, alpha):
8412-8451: 8441.22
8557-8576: 8558.65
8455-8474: 8472.38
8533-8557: 8542.90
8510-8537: 8535.04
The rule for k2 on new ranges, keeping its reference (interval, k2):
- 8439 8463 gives 0.08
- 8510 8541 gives 0.17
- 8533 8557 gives 0.26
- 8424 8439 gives 0.11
